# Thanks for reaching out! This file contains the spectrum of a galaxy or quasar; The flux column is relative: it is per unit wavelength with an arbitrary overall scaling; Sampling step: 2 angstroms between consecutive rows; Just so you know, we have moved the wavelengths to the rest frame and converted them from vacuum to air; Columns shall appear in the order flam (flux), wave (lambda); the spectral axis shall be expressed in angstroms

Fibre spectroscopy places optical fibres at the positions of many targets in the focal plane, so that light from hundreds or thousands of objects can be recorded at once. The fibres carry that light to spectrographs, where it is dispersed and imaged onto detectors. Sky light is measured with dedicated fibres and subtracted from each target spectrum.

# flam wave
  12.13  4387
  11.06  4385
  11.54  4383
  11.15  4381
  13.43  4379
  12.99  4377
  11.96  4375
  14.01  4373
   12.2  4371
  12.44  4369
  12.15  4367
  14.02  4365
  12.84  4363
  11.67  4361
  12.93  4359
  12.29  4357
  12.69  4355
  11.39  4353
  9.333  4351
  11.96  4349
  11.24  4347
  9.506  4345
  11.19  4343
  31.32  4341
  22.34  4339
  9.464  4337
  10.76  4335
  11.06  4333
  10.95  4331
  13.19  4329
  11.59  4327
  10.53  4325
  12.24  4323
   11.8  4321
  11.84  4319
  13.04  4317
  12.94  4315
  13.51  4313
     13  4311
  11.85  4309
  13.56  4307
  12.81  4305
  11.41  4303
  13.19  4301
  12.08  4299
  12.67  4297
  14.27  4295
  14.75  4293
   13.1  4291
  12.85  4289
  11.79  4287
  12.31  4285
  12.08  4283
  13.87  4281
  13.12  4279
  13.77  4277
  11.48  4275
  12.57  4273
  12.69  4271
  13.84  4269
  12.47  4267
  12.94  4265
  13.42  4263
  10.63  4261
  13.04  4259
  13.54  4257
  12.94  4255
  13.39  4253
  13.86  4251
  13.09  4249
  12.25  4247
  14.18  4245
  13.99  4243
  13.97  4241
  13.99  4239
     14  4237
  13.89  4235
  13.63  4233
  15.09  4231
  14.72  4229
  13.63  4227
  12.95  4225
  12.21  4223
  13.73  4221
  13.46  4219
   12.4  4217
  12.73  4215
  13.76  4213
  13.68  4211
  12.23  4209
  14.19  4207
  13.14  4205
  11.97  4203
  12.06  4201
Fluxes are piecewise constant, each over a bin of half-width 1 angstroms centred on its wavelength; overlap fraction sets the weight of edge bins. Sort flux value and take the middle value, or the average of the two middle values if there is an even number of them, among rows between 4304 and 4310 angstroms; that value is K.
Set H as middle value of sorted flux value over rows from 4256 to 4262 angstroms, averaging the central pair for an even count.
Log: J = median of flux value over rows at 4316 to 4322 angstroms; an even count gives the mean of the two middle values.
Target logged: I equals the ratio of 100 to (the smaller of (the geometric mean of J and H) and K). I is 8.0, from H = 13.0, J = 11.8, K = 12.8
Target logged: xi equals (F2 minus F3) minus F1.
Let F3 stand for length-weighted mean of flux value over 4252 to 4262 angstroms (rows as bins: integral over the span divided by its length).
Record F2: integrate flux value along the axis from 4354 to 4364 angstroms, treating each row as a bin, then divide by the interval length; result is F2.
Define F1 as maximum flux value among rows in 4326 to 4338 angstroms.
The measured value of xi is -13.4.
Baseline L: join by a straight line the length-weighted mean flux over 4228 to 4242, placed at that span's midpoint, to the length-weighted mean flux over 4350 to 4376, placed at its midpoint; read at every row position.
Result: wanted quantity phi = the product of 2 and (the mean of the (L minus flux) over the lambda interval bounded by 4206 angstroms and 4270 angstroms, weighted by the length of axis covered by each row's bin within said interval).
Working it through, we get 1.5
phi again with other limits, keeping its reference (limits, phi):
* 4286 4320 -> 0.6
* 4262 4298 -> 1.0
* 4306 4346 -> -0.9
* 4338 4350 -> -7.4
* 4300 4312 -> 1.0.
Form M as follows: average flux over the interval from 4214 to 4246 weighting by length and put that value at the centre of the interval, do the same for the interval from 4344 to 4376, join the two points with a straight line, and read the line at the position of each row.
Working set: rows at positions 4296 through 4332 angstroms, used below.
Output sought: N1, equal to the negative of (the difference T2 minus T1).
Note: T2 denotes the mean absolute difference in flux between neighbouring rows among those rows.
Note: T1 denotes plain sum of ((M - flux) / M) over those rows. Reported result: -0.7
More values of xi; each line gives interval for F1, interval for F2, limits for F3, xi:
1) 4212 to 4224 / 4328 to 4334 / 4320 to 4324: -14.0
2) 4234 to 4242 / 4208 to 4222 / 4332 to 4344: -16.9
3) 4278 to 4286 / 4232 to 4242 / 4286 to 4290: -12.3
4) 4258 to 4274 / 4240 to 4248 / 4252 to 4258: -13.5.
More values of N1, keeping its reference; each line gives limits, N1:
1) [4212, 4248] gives -0.6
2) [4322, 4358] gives -4.5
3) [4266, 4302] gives -0.9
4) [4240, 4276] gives -0.5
